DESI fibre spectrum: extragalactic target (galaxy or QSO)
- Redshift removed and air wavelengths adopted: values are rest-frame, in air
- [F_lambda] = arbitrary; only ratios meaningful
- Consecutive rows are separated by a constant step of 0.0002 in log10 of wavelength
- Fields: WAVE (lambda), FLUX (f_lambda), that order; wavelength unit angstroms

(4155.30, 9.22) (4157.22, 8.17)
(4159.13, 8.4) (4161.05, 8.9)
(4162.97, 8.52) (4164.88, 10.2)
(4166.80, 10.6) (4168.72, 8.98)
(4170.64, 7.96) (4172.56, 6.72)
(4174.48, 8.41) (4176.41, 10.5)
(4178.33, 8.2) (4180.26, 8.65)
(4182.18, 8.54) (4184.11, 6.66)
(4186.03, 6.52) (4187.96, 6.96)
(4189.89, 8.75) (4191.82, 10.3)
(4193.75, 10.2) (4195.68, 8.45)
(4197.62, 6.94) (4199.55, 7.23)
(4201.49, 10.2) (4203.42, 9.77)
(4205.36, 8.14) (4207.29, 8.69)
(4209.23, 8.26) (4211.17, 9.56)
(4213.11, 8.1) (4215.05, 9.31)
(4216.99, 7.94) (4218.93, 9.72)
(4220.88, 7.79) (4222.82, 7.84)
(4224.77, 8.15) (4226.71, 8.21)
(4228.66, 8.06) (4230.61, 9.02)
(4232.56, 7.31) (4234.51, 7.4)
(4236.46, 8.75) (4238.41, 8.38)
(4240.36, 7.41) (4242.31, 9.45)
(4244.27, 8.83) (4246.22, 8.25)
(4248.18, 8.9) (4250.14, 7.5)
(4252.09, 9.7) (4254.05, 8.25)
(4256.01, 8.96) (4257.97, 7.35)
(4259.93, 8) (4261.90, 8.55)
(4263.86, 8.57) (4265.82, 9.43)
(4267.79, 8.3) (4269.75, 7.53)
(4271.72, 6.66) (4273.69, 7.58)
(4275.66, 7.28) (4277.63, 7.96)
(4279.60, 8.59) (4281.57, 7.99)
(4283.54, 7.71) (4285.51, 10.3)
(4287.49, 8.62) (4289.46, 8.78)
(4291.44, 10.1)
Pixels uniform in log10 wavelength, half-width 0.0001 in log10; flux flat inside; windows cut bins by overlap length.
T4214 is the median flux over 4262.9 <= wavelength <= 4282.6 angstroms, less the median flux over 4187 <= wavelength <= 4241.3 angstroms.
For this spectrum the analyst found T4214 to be -0.26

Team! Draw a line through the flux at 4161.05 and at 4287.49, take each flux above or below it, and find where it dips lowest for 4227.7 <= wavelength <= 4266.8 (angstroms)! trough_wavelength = 4232.56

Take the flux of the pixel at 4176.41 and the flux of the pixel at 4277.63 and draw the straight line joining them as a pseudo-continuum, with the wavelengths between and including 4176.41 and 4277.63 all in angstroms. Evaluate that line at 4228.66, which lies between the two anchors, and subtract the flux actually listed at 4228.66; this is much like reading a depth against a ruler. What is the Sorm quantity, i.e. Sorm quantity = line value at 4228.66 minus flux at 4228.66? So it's 1.1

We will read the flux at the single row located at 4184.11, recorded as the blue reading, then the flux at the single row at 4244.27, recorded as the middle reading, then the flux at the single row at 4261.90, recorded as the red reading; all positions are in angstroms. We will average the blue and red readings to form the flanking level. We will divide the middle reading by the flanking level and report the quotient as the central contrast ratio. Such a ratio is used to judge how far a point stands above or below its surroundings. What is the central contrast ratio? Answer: 1.16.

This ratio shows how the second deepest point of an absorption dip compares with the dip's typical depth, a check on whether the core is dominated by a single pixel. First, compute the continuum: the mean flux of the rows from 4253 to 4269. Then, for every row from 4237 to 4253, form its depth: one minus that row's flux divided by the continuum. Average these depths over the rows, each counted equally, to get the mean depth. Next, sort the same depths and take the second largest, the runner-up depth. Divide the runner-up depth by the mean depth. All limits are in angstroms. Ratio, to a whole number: -7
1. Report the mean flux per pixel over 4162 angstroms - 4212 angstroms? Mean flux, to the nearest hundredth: 8.61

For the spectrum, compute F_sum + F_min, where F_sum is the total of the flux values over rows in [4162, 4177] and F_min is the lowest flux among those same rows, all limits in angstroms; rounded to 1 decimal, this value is 78.6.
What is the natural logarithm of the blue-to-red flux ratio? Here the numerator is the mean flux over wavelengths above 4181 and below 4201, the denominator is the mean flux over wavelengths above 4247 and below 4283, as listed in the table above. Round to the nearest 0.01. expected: -0.01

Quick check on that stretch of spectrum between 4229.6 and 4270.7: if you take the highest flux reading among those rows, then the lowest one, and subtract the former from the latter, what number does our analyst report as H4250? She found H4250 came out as -2.39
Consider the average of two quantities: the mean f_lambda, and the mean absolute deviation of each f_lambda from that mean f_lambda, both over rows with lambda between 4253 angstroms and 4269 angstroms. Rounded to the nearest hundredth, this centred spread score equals 4.44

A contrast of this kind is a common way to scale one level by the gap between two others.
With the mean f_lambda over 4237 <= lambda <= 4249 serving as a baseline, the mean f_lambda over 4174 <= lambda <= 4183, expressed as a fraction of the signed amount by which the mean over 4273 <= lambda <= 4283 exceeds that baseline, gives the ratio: -13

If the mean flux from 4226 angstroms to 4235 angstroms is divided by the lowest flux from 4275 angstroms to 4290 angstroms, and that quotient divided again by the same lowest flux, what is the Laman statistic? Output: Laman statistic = 0.151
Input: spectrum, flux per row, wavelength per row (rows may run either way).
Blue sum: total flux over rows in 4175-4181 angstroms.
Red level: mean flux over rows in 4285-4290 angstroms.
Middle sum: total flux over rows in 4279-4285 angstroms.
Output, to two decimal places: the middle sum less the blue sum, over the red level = -0.33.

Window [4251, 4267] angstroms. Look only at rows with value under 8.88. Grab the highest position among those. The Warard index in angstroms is 4263.86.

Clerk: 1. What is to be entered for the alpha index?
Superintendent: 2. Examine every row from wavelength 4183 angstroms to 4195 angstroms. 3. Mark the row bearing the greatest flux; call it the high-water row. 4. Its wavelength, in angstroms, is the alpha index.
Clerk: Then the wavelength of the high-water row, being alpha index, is 4191.82 angstroms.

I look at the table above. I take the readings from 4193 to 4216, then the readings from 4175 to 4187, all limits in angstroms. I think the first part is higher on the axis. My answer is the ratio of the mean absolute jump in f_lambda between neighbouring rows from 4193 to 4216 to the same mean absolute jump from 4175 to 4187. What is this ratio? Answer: 1.26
